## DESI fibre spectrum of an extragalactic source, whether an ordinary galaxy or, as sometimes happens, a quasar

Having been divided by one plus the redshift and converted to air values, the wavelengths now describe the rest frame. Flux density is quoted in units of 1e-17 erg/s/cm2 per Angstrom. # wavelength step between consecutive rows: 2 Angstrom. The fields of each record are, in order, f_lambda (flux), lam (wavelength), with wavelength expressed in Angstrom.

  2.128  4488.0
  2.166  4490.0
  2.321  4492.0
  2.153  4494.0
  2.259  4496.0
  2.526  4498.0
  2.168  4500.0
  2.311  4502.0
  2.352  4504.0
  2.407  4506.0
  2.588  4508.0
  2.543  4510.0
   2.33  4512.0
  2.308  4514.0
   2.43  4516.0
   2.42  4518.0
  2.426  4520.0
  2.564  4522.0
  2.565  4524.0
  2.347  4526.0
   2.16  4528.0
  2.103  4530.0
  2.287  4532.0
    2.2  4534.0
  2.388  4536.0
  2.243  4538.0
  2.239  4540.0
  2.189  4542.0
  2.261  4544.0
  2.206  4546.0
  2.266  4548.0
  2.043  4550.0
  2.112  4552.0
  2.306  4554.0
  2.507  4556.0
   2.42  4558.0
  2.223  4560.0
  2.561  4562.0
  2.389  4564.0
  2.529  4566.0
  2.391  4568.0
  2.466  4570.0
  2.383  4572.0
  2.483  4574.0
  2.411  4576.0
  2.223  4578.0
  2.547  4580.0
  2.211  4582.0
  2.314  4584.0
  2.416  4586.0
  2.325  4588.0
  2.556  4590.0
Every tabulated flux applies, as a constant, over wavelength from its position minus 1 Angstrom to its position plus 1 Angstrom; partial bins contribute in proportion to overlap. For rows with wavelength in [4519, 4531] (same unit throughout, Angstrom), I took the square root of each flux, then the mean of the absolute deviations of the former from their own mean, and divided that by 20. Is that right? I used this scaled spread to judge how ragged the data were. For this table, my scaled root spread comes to 0.0026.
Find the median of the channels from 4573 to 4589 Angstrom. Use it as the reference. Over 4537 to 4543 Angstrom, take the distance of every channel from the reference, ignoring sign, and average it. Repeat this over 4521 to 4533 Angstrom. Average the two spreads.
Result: 0.15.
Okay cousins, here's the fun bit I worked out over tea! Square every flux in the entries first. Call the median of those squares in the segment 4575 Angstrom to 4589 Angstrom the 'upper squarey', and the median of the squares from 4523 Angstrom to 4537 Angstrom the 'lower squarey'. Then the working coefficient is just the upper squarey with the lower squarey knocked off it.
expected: 0.2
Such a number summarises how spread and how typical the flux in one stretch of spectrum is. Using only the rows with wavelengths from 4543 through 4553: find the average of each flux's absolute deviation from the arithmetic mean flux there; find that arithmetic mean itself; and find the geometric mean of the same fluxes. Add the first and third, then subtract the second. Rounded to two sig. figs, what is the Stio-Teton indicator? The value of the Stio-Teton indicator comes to 0.078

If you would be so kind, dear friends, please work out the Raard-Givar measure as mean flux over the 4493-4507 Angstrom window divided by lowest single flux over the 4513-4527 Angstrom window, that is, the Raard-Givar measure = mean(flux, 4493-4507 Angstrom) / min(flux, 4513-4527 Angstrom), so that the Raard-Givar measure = 1.00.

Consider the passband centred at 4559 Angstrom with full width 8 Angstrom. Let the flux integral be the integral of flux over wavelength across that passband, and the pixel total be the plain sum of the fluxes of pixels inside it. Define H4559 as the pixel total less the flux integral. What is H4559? -9.7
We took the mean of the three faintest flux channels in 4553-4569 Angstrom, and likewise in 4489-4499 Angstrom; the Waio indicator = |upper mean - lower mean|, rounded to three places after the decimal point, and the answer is 0.113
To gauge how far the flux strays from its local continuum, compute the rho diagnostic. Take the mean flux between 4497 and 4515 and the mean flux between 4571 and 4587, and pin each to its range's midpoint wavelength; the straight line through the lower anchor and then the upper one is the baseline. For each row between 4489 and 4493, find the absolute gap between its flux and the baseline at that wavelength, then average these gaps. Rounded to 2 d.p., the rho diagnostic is 0.15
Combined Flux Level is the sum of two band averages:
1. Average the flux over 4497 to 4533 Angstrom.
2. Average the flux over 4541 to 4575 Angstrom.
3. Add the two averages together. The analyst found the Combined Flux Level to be 4.72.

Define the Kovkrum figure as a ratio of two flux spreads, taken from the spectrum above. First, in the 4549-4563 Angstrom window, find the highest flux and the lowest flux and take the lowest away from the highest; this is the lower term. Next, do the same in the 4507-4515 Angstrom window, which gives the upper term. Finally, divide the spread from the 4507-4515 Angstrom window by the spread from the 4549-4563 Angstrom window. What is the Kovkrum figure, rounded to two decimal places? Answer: 0.54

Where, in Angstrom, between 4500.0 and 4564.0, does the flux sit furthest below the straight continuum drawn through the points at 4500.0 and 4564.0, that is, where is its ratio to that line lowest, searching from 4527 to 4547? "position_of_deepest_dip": 4530.0 Angstrom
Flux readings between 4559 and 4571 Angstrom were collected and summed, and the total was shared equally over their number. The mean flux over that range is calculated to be 2.43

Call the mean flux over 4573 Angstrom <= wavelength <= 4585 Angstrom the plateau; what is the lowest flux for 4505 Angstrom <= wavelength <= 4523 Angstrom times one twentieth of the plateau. 0.273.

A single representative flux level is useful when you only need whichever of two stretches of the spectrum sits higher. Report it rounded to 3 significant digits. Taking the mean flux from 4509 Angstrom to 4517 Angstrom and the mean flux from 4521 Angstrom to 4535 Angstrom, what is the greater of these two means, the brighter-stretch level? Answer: 2.40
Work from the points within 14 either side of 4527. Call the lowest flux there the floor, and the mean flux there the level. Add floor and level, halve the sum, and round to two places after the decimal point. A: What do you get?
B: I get 2.22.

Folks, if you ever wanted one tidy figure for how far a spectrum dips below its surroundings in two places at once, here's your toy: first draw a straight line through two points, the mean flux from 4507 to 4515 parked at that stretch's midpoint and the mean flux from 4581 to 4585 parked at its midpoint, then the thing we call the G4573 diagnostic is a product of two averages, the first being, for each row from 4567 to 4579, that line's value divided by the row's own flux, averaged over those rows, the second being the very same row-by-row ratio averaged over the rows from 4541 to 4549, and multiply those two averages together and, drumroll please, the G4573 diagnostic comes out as 1.01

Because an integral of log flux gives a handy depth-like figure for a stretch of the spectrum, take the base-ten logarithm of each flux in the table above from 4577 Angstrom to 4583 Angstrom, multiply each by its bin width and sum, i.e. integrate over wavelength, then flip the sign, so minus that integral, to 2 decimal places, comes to -2.20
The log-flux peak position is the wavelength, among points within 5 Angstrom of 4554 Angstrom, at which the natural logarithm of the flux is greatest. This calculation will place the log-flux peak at 4556.0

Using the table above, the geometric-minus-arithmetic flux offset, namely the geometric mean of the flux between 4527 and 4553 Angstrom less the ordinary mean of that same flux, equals -0.0017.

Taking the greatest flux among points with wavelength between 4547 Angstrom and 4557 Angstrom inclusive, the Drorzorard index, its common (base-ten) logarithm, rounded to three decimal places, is 0.399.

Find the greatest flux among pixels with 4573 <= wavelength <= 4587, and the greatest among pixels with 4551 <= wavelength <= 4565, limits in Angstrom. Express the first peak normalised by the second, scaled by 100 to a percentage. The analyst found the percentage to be 99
